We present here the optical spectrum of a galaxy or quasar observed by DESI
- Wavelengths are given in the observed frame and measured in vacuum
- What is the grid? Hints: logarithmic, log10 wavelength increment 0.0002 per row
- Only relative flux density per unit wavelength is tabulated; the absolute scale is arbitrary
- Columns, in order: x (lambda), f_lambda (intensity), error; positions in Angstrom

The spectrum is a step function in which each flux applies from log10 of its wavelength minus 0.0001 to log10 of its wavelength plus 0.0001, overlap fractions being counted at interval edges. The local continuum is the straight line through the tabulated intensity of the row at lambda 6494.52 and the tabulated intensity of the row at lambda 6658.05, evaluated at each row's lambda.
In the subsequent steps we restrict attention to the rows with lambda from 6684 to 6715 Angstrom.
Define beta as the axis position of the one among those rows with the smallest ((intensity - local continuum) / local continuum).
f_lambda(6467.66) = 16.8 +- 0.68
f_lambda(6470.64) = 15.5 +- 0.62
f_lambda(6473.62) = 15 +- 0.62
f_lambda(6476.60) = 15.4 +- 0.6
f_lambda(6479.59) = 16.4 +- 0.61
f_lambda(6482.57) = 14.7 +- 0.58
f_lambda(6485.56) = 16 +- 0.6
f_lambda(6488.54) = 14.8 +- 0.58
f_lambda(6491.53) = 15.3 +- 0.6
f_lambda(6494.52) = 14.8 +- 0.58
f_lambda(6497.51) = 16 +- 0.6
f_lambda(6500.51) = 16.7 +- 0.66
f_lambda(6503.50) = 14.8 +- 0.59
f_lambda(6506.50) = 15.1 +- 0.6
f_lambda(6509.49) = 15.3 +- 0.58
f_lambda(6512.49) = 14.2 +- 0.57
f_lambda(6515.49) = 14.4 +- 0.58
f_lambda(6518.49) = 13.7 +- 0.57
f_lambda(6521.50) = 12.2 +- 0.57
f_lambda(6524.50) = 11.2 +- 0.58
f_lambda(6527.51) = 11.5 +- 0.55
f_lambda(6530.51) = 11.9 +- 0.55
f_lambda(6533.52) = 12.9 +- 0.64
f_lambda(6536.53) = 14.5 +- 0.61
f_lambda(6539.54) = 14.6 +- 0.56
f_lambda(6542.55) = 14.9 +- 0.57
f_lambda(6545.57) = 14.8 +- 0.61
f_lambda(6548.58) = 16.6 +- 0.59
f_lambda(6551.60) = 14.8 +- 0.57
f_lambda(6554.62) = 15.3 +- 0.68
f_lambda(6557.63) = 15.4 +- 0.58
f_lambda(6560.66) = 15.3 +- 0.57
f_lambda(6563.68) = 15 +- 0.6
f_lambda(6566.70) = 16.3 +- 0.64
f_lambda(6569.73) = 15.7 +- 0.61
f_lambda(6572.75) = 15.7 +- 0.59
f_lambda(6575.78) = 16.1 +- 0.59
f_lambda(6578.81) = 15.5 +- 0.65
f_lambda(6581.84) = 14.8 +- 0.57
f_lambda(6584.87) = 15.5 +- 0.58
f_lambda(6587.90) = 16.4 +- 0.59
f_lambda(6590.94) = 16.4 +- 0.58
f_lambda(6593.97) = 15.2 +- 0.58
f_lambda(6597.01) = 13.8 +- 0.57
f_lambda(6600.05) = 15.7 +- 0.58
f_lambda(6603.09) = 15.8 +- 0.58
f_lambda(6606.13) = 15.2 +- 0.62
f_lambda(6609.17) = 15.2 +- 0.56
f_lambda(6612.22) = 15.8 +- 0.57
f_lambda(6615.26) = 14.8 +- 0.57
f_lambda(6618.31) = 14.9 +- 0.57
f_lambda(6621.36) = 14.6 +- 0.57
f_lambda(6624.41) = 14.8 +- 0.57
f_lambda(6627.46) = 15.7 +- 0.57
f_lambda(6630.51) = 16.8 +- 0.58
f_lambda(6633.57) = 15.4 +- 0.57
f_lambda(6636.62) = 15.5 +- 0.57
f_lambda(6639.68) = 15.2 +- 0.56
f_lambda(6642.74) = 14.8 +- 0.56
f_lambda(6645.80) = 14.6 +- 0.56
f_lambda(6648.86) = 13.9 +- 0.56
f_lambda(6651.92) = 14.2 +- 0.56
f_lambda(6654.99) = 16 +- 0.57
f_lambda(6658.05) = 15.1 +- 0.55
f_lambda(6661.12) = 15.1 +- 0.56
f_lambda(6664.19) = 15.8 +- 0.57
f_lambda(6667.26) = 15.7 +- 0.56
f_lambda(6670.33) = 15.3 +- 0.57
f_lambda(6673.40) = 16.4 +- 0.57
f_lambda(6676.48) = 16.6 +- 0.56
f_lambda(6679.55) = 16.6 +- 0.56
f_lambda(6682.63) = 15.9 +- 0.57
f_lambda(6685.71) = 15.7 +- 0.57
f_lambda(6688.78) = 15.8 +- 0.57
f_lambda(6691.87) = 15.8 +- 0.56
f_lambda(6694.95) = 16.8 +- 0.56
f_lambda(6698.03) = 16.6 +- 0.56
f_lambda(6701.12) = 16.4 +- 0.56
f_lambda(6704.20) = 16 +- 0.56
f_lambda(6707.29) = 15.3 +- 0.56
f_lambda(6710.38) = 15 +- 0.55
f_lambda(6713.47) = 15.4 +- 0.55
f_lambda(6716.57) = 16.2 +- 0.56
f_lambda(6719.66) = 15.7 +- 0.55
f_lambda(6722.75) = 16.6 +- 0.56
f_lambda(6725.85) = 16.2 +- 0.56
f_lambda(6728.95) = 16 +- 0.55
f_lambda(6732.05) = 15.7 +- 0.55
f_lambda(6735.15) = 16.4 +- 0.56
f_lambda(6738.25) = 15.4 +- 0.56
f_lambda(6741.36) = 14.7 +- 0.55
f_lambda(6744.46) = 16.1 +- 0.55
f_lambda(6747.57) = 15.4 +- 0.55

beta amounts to 6710.38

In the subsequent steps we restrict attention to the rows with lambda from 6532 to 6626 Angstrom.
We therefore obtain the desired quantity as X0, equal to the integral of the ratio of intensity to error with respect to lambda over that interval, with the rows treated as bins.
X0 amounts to 2429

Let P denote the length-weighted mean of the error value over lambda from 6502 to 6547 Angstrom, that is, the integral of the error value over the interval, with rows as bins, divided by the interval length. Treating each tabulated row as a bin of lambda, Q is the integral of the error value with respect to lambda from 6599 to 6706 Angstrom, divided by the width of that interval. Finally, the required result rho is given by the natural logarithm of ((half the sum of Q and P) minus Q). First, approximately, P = 0.582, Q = 0.567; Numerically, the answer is -4.9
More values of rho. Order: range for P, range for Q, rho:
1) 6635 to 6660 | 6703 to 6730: -5.8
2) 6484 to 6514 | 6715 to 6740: -3.9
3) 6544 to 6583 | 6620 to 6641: -4.1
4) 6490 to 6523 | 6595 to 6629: -4.9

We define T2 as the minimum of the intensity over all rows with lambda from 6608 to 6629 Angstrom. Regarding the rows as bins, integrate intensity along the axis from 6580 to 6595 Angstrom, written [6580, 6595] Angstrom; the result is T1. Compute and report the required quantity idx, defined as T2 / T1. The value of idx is 0.062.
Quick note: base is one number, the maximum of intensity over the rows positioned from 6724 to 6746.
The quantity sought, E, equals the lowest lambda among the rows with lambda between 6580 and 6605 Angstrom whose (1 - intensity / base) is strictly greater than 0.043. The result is 6581.84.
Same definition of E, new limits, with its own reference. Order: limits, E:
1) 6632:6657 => 6633.57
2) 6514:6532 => 6515.49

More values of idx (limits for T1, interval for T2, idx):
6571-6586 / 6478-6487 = 0.063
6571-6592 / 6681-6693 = 0.047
